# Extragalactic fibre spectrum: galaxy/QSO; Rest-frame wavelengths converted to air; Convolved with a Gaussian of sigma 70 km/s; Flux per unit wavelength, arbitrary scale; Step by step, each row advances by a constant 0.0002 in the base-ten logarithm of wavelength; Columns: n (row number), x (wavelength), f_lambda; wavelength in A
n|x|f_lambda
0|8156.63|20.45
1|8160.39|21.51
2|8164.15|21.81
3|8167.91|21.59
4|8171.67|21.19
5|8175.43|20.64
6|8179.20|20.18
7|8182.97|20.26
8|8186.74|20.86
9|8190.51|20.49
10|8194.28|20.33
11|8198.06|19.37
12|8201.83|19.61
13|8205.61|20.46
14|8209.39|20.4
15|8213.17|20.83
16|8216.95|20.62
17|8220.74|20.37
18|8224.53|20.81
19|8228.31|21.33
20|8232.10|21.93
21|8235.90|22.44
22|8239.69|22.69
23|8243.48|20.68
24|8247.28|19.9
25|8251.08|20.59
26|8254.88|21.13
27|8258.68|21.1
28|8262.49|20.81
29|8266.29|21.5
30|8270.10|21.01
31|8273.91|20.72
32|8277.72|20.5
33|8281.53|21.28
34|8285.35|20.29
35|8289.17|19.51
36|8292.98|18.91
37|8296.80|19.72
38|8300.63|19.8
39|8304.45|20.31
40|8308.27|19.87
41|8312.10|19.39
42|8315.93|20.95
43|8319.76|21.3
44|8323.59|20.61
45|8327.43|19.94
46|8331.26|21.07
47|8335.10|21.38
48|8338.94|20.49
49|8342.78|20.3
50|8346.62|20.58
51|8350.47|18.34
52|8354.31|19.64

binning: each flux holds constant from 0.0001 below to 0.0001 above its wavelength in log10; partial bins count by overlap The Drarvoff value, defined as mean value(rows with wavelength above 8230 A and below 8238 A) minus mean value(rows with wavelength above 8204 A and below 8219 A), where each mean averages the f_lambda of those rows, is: 1.6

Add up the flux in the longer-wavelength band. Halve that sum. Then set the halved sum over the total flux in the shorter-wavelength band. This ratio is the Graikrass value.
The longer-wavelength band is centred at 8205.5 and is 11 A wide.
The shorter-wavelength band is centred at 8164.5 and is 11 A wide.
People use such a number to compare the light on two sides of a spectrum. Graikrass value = 0.466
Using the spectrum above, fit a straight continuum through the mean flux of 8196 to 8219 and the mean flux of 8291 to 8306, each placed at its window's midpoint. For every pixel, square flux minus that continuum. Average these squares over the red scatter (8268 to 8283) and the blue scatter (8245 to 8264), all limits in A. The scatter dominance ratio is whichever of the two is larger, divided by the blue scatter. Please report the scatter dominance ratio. 1.50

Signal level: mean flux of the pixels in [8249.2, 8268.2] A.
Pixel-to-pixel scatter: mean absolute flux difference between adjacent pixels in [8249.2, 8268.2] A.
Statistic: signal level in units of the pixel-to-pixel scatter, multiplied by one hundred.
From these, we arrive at 5426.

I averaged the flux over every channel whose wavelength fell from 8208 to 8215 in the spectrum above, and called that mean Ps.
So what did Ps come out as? 20.6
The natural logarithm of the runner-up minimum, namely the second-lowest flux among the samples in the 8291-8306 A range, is 2.98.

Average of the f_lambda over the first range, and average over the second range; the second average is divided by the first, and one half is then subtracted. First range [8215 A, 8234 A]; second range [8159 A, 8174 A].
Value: 0.524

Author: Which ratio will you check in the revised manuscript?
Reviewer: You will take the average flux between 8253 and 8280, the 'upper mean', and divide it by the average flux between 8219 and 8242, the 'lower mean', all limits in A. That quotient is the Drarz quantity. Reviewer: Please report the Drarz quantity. 0.971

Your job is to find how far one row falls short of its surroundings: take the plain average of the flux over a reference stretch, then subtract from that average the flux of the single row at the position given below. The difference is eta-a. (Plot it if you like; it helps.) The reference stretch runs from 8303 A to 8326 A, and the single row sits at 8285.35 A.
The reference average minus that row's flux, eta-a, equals 0.11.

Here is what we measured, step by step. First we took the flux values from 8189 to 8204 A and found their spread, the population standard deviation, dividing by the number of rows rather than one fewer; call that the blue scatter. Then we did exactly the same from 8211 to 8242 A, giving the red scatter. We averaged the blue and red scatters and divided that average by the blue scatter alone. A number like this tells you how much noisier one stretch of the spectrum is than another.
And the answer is 1.37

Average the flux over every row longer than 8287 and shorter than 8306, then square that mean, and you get 386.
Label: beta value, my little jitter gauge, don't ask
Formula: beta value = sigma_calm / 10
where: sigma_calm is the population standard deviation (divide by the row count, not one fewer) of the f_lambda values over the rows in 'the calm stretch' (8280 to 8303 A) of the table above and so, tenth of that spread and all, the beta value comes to 0.073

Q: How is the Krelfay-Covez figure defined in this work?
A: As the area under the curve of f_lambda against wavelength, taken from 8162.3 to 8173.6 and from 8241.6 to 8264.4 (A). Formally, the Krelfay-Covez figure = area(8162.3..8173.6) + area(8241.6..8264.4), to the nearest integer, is 715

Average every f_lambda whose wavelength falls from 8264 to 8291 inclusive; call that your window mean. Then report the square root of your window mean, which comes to 4.55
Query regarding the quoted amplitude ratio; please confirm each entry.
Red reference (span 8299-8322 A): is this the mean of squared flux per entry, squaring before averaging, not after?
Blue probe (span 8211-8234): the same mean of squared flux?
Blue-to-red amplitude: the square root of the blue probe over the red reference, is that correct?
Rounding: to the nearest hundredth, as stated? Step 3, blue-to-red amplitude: 1.03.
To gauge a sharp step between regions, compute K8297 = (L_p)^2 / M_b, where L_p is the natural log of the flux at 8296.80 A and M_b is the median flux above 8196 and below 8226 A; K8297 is 0.435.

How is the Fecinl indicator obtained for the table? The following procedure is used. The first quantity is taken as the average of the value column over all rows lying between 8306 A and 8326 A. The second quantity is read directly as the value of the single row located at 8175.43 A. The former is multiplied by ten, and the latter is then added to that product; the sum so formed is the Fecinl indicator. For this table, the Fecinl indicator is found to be 225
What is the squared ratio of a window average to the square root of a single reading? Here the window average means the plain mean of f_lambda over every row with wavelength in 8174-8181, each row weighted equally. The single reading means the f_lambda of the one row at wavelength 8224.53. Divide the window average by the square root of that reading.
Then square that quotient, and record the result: 20.0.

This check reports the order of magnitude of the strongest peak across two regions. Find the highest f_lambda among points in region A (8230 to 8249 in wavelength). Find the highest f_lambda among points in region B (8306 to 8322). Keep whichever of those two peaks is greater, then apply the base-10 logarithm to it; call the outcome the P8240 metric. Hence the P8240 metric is 1.36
